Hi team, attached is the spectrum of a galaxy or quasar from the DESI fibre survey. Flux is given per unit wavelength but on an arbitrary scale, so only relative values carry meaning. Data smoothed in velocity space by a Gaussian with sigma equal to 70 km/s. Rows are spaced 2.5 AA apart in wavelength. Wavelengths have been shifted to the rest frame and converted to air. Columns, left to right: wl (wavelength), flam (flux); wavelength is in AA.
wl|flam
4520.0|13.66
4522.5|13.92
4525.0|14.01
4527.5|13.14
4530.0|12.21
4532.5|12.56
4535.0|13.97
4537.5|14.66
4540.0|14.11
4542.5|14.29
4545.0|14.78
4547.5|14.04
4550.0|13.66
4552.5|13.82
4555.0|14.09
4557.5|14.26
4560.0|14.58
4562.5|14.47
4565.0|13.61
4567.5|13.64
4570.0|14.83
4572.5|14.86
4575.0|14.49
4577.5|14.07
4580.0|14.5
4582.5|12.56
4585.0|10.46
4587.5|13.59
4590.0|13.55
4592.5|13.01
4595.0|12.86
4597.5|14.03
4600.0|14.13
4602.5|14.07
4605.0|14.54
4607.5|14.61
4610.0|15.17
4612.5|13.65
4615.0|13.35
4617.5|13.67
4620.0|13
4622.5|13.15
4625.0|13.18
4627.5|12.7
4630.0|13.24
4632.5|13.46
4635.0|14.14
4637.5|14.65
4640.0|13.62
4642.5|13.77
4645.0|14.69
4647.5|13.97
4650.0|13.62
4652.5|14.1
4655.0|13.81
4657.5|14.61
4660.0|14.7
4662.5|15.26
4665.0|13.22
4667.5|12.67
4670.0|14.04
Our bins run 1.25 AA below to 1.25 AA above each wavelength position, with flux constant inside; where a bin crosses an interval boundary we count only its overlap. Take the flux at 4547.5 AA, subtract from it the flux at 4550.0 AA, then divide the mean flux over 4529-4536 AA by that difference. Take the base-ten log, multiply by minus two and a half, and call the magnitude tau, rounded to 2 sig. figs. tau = -3.8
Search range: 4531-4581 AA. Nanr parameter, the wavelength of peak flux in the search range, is 4572.5 AA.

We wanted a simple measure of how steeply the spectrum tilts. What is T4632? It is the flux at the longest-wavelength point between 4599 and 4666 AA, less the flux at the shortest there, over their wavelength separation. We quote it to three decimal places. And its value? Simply -0.014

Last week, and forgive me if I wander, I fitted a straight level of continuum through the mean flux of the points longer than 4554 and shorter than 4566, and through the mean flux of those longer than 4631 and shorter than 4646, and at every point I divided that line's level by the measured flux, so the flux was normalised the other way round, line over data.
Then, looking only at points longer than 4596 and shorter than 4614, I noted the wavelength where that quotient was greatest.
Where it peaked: 4612.5 AA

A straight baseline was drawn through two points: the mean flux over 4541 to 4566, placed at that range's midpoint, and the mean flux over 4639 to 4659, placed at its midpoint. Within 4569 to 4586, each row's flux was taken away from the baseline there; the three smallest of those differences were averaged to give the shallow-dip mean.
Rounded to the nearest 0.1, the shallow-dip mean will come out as -0.6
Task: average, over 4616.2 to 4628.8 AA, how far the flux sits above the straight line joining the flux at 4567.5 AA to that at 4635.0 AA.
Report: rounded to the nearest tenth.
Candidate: -0.9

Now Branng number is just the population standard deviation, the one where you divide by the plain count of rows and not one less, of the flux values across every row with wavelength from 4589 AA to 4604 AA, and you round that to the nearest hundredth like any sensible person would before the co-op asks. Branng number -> 0.51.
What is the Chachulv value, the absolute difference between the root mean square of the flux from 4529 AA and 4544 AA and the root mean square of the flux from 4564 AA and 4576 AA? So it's 0.63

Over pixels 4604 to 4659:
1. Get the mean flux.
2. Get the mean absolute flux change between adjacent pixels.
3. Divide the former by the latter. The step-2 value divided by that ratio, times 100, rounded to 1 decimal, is 1.9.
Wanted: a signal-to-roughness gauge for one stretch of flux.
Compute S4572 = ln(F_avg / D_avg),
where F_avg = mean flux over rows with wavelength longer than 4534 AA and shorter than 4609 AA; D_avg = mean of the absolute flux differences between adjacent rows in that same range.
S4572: 3.16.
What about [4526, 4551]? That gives 3.07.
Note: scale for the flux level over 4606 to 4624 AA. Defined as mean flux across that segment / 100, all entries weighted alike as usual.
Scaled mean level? 0.1380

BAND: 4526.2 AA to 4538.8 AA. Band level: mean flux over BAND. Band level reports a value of 13.3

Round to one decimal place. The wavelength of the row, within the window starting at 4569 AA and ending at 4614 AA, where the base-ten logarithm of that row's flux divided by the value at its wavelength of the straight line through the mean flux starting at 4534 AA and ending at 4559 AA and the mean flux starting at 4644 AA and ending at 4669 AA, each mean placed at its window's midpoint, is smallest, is 4585.0 AA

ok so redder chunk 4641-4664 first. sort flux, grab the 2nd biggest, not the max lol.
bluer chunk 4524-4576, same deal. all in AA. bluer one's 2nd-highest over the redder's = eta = 1.01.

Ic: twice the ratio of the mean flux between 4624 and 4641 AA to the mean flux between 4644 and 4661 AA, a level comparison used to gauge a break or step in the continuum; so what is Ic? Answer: 1.91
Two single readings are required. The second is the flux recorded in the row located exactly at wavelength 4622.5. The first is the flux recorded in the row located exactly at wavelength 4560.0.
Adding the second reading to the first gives 27.7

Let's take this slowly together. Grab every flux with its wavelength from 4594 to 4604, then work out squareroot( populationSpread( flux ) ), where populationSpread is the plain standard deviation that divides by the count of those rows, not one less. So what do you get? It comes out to 0.73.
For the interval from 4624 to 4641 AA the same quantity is 0.77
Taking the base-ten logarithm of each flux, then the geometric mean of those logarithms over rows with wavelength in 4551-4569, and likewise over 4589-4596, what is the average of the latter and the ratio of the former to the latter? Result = 1.07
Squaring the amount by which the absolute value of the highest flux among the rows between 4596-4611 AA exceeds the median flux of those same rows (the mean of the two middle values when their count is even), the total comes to 0.7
